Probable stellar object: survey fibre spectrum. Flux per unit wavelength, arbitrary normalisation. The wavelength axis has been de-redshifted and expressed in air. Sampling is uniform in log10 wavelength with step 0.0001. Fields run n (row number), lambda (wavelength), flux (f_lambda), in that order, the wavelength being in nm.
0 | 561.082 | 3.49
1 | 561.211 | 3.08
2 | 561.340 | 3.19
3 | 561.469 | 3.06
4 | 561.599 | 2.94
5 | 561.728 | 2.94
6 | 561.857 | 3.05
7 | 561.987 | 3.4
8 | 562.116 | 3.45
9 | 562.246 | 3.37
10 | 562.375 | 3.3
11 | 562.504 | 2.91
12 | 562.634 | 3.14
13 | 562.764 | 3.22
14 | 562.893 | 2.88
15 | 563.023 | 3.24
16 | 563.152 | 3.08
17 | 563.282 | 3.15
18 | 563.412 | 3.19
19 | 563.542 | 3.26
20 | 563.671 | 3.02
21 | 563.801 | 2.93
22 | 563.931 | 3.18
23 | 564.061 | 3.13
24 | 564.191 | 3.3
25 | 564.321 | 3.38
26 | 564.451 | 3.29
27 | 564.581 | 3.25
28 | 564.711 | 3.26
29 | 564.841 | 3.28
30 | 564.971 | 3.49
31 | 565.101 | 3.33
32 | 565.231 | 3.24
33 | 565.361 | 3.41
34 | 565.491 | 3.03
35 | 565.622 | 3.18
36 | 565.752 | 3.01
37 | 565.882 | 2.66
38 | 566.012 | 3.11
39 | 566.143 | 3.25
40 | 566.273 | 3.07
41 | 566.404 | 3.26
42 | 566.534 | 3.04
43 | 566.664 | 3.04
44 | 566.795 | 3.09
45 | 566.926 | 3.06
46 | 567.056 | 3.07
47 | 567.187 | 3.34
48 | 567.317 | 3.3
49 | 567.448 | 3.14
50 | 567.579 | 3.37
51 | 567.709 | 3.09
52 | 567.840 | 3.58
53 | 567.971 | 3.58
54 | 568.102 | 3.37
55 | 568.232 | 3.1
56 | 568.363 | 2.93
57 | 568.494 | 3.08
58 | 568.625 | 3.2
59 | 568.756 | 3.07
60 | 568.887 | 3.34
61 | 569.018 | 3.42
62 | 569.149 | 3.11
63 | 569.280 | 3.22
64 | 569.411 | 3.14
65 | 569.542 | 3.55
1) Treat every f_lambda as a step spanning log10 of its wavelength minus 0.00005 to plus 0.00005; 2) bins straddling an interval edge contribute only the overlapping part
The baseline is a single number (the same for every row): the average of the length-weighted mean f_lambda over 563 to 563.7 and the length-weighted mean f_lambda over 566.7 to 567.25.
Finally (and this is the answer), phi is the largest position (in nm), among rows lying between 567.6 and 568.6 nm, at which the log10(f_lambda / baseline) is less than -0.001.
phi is 568.494 nm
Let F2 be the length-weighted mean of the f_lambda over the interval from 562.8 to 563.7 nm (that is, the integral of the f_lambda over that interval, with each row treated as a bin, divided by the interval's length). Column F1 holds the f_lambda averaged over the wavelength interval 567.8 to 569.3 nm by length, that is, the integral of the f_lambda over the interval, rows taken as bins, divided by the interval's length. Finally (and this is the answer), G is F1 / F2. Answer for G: 1.04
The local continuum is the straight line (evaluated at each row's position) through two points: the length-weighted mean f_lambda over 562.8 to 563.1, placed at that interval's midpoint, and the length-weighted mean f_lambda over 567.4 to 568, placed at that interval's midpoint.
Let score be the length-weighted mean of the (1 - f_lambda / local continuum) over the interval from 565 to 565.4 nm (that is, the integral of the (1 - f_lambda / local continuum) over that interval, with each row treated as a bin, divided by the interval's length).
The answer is -0.04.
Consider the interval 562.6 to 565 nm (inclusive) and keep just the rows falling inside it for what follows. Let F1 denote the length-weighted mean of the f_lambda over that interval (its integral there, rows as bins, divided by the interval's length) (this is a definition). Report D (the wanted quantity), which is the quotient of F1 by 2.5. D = 1.28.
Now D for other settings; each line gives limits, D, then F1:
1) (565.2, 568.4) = 1.27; 3.17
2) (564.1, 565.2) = 1.33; 3.32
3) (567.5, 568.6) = 1.30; 3.26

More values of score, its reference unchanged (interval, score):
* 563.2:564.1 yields 0.00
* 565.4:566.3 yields 0.06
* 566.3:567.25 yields 0.05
